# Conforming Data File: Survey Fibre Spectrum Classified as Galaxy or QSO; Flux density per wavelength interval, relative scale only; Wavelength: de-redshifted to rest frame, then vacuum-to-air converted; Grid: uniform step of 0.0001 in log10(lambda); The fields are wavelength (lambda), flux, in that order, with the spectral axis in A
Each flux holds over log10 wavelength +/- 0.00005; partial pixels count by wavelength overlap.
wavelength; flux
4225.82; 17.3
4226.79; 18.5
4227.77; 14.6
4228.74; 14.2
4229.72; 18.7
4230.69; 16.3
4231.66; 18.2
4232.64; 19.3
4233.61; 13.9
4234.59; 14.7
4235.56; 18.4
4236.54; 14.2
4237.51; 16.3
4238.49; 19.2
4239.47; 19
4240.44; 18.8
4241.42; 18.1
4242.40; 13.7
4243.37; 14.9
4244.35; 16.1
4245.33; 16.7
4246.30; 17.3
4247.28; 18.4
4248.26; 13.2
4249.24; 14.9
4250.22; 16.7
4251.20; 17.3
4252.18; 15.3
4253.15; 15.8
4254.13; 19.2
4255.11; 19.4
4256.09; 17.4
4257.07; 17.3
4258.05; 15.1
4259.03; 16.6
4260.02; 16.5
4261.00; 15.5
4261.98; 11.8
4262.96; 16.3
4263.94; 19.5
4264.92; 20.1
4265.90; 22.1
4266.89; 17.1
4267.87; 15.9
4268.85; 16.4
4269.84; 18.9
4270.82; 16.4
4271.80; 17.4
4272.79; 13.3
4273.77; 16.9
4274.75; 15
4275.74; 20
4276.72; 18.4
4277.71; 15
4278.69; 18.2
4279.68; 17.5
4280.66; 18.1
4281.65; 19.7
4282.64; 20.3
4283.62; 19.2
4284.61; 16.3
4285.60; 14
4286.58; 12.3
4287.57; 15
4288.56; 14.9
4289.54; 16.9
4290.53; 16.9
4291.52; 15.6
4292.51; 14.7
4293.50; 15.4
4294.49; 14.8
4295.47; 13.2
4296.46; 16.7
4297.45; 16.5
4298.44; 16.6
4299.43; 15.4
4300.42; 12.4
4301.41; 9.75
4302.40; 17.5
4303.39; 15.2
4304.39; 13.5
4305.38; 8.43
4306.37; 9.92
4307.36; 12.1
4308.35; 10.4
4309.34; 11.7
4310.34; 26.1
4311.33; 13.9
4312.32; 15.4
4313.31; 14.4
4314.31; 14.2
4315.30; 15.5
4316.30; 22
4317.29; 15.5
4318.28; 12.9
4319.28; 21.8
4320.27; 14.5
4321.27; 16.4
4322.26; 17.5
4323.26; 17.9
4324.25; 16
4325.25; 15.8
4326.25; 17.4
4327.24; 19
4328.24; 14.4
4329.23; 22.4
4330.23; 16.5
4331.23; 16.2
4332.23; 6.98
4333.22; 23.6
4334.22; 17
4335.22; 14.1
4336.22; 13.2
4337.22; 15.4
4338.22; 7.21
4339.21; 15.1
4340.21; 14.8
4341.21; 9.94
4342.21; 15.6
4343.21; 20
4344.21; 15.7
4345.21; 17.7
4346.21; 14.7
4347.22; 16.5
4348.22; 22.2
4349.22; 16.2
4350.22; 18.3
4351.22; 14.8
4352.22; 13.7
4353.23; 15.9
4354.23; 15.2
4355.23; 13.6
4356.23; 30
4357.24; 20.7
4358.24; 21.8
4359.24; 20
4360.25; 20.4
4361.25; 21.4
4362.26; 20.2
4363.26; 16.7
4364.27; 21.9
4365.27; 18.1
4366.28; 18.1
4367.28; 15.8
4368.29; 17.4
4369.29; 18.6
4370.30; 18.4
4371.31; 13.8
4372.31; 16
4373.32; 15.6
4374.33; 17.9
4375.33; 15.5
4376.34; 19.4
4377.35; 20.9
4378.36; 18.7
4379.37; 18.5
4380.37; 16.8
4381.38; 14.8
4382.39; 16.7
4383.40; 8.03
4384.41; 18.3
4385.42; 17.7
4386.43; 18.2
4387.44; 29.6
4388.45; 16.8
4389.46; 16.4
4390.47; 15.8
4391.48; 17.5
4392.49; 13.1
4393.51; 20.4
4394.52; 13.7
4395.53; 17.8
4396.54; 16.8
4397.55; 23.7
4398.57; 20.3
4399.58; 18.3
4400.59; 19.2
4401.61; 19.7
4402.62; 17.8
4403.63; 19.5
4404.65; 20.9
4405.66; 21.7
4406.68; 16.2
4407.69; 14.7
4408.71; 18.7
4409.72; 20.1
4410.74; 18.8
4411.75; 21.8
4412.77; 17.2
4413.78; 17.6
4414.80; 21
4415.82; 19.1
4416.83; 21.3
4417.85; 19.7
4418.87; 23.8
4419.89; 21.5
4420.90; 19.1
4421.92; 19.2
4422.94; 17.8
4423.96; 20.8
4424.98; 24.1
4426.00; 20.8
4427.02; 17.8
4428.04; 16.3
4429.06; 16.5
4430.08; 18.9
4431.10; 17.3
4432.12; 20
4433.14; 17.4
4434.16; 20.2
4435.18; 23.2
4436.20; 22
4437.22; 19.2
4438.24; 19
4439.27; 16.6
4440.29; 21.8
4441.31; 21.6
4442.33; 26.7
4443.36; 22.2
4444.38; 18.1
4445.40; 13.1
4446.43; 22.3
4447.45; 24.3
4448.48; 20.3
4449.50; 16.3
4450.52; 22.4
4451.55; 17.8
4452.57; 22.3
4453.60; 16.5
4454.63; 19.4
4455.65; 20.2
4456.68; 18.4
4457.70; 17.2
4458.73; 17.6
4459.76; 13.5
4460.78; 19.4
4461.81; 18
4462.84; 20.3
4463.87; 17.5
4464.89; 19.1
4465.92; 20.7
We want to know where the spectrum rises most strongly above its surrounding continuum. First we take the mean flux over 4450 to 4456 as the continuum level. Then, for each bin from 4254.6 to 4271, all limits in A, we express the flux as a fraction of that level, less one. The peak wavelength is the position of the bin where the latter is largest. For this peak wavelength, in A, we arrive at 4265.90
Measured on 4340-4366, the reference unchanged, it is 4356.23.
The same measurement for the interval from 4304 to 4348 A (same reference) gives 4310.34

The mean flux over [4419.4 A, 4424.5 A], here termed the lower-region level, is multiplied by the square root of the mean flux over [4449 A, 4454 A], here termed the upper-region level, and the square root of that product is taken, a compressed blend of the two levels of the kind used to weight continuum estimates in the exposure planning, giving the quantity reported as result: 9.3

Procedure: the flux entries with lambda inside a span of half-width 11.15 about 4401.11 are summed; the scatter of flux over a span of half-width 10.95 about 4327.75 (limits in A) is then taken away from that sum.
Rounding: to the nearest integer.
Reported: 403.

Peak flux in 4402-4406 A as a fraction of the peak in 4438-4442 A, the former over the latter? 1.00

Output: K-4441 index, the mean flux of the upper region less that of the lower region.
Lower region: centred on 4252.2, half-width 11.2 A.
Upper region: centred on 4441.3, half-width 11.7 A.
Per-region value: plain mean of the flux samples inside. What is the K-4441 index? 3.9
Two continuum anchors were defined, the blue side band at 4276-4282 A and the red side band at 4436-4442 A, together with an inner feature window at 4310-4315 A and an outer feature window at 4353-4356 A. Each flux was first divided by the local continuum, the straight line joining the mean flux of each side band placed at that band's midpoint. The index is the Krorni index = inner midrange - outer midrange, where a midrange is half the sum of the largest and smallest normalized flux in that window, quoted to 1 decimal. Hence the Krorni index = 0.3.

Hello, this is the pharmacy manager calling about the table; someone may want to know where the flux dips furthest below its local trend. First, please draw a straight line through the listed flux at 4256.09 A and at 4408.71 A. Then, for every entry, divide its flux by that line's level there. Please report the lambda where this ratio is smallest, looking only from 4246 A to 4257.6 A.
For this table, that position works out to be 4248.26 A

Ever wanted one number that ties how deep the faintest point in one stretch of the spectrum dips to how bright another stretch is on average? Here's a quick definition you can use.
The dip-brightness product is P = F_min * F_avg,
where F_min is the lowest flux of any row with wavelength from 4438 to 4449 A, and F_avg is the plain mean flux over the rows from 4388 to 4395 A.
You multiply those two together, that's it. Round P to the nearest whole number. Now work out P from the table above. 213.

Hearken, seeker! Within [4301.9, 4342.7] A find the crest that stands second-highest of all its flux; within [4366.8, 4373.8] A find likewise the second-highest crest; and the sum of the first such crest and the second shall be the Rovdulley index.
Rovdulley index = 42.0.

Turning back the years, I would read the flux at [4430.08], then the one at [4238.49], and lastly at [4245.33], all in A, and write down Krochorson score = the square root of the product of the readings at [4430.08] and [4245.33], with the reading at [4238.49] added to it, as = 37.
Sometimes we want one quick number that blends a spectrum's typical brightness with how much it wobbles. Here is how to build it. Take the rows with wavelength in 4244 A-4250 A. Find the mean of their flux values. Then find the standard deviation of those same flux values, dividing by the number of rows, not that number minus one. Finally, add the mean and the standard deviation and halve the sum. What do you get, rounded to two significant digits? 8.9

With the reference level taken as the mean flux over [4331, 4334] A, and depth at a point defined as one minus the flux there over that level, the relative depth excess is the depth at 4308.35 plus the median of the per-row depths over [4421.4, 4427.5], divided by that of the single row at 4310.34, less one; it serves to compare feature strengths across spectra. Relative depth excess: -1.1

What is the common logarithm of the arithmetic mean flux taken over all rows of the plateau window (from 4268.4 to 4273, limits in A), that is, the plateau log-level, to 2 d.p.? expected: 1.22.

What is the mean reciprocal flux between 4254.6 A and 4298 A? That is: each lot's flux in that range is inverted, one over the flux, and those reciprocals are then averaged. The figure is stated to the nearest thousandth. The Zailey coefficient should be 0.061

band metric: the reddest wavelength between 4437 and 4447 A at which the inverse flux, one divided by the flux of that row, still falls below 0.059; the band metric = 4446.43 A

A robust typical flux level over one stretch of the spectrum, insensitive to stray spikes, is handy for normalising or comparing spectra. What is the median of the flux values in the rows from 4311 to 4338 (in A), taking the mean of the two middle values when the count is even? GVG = 16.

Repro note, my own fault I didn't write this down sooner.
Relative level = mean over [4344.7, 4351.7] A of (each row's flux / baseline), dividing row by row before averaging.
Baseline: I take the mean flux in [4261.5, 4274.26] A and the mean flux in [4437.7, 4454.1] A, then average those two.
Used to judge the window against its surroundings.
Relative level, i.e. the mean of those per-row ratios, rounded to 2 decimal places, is 0.93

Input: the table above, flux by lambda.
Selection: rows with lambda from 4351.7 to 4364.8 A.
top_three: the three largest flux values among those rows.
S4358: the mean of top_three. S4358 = 24.6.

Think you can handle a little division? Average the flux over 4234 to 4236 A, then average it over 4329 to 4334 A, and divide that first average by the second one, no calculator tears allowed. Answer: 0.97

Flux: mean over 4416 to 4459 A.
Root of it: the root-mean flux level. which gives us 4.4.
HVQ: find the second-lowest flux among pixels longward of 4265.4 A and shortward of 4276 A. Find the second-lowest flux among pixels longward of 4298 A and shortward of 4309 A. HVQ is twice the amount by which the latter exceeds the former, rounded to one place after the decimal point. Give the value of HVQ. -10.5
